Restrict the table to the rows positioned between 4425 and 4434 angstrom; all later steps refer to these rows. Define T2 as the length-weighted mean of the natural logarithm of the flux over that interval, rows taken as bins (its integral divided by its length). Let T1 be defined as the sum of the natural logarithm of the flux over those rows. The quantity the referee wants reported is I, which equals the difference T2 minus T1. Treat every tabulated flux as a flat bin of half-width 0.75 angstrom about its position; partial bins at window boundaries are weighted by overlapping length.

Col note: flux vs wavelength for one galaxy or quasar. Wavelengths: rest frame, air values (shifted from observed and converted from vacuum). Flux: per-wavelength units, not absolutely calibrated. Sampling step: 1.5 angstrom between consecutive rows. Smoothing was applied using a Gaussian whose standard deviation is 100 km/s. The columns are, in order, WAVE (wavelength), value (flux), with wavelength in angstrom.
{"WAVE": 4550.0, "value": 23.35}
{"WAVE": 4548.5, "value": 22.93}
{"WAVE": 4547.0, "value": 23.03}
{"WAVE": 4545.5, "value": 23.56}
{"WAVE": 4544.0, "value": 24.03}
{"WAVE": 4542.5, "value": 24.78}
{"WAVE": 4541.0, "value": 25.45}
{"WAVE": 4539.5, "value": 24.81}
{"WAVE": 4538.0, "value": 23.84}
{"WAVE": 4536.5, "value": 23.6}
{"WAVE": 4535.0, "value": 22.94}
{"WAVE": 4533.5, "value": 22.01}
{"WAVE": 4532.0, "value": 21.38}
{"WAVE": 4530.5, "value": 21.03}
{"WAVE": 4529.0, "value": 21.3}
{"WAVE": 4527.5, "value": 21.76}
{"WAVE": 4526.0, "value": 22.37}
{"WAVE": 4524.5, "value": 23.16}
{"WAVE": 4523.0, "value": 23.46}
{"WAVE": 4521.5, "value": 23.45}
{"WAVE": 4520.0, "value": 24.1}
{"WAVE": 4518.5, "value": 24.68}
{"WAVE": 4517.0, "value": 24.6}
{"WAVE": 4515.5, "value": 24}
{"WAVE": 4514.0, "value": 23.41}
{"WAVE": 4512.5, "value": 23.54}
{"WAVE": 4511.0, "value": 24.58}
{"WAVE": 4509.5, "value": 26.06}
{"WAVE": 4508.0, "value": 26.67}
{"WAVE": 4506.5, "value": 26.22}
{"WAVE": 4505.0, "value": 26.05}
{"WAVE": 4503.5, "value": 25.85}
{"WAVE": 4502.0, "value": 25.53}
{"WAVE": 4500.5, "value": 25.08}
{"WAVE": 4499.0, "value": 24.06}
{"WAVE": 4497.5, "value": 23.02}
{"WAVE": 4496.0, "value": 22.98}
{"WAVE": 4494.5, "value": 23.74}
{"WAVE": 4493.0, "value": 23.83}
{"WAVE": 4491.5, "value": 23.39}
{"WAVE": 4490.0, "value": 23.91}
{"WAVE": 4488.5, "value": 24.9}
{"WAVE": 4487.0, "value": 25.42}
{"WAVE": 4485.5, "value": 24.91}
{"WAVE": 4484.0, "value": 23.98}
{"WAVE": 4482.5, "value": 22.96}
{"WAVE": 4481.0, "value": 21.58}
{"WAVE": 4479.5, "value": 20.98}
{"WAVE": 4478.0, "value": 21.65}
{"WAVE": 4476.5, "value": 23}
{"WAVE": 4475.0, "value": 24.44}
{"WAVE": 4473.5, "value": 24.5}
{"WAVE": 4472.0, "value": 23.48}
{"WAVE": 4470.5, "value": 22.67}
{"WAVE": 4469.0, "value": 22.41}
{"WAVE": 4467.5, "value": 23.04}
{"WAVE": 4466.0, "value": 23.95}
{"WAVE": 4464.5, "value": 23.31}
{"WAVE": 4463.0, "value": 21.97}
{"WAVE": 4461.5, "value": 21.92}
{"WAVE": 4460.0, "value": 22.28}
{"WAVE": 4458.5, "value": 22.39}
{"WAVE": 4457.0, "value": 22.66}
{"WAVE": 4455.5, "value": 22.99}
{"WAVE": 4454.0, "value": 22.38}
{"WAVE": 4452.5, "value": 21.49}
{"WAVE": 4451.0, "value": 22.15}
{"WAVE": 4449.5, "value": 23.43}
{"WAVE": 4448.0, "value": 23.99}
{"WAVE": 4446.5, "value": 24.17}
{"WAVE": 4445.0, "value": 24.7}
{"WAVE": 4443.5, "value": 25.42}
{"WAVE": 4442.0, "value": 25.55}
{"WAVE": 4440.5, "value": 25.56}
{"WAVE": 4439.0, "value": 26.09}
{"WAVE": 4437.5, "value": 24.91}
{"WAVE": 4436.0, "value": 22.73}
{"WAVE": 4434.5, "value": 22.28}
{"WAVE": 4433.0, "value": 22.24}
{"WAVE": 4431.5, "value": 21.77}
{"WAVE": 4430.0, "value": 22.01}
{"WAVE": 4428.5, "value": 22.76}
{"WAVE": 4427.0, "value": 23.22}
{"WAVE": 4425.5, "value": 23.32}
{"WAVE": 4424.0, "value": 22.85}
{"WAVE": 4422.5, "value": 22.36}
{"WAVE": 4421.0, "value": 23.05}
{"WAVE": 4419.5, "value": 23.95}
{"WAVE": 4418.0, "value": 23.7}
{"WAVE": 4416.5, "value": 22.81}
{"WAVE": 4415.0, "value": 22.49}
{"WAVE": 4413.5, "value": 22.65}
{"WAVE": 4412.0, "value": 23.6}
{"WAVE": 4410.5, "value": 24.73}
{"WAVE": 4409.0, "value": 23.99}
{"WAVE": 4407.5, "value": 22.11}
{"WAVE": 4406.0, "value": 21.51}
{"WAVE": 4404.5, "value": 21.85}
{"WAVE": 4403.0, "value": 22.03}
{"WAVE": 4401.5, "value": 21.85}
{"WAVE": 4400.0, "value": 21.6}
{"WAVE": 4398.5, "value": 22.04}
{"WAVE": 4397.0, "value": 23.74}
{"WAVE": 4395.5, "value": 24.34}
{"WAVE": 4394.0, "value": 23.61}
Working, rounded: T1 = 18.7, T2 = 3.11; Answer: -15.6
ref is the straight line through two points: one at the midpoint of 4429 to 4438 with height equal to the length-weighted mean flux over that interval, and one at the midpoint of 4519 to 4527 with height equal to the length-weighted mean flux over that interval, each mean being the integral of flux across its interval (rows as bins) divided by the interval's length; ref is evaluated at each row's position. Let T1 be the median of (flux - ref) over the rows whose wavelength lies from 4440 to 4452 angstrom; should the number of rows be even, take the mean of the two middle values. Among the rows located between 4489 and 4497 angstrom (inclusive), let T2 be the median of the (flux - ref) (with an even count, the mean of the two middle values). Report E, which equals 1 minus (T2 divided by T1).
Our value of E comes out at 0.6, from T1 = 1.7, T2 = 0.7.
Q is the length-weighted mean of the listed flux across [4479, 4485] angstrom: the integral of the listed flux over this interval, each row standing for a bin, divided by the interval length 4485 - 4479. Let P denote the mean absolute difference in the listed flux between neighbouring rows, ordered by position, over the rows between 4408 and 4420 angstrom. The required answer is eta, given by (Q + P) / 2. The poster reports 11.6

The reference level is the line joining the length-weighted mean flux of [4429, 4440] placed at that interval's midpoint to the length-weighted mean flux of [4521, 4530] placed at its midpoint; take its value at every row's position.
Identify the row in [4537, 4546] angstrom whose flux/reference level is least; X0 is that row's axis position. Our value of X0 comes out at 4545.5 angstrom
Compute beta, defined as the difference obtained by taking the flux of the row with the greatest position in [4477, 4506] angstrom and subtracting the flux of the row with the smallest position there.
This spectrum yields 4.4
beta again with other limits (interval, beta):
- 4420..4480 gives -2.1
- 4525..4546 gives 1.2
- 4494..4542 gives 1.7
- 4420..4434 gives -0.8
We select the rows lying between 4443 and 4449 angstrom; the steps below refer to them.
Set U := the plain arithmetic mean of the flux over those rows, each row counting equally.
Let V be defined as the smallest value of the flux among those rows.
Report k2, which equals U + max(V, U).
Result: 49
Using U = 24.6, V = 23.99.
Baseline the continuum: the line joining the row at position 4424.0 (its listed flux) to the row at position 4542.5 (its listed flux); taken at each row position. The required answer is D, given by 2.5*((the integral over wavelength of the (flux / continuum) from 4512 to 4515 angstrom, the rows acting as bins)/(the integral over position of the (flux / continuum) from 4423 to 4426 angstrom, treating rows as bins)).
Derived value 2.40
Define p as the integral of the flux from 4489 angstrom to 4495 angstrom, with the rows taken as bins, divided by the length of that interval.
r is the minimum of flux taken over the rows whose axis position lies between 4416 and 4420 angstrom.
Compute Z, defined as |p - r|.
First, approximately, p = 23.8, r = 22.81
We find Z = 1.0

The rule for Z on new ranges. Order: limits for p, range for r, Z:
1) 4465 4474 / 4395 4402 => 1.7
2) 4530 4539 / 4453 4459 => 0.2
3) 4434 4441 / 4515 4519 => 0.3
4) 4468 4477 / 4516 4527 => 1.0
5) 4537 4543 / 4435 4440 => 1.9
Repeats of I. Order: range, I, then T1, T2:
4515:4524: -15.9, 19.1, 3.18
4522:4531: -15.5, 18.6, 3.10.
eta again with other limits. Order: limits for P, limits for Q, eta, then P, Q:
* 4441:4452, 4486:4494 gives 12.4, 0.57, 24.3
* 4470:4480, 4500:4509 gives 13.4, 0.89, 25.9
